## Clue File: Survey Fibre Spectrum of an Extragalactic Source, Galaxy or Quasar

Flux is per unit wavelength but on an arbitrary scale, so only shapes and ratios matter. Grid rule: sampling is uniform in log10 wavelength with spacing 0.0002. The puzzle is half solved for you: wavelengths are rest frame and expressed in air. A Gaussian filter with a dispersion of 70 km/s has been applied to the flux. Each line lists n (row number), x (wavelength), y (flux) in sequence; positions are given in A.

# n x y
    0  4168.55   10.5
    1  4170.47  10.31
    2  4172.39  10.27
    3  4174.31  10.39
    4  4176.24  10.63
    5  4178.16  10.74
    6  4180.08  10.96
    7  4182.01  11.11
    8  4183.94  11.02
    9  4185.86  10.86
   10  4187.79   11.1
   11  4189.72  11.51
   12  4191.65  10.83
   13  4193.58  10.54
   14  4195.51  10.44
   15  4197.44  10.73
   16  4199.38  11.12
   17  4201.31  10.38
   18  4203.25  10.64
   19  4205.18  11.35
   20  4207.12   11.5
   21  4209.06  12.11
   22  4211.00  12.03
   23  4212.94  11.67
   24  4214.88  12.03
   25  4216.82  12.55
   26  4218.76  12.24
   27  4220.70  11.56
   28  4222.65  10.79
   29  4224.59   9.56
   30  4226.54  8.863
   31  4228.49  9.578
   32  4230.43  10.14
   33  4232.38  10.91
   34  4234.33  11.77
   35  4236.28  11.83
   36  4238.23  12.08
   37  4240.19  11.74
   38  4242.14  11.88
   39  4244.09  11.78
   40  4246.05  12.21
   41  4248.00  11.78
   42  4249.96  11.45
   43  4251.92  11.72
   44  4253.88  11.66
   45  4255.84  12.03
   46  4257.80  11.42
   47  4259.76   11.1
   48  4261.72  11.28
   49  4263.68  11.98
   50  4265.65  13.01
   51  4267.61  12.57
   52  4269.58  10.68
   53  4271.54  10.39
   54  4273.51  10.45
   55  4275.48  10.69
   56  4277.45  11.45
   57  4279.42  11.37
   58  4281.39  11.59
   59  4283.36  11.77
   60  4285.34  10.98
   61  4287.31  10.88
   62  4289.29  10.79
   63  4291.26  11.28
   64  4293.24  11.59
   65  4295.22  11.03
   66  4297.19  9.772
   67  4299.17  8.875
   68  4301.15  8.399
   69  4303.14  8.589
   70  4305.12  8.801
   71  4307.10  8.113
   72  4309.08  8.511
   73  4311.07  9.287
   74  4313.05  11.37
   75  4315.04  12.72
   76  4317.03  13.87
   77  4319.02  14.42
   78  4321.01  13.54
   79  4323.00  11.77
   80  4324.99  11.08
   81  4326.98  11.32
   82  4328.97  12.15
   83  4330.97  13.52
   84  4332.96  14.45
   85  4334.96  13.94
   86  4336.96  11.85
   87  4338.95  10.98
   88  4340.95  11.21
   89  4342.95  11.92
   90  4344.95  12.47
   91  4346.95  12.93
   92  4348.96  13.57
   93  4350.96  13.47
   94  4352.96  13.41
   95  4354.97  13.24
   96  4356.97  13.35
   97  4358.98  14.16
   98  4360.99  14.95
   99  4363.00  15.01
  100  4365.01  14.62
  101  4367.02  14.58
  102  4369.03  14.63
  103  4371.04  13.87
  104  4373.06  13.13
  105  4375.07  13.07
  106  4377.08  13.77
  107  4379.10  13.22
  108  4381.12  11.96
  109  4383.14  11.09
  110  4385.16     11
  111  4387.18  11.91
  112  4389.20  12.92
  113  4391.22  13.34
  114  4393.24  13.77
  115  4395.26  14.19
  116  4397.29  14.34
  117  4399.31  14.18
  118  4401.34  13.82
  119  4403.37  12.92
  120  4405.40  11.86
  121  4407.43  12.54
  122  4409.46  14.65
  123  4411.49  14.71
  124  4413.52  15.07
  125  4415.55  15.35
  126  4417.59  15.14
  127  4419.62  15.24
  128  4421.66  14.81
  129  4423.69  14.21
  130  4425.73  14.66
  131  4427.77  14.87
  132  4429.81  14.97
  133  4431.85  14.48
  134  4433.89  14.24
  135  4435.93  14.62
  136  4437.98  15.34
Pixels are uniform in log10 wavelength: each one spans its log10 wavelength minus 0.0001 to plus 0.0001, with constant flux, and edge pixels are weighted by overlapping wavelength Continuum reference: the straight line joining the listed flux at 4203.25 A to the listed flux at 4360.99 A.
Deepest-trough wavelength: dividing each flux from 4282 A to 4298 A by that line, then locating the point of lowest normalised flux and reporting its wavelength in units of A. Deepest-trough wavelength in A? 4297.19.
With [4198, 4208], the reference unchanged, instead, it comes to 4201.31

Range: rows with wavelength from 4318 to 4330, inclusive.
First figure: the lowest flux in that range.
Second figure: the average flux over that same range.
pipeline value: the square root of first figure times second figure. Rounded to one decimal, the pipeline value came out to 11.7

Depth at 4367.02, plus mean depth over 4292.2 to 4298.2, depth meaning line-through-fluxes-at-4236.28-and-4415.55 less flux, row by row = 2.0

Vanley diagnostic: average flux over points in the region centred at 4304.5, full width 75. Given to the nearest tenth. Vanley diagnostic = 11.2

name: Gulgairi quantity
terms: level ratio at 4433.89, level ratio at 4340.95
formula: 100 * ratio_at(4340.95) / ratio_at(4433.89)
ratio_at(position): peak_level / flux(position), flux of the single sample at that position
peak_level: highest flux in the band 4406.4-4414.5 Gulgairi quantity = 127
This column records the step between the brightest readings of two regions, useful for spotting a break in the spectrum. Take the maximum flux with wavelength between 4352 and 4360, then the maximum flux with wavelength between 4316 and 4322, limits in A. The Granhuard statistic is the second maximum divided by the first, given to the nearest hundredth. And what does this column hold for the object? 1.02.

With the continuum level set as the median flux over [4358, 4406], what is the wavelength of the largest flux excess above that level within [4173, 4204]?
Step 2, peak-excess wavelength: 4189.72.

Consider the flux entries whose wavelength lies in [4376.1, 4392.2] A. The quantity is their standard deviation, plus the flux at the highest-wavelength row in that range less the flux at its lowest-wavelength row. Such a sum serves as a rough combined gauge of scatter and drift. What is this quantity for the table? 0.6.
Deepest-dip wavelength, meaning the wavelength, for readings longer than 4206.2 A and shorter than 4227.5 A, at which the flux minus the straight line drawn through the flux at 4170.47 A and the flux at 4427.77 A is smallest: 4226.54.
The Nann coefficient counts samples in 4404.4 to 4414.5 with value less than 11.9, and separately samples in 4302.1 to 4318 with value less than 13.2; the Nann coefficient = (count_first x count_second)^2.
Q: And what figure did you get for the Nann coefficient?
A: 49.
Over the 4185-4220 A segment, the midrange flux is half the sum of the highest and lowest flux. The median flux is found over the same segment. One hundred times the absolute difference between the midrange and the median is 23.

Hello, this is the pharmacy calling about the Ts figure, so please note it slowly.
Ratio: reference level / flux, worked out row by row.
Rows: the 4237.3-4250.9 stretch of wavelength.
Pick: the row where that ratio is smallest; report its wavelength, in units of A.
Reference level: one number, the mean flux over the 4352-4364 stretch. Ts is 4246.05 A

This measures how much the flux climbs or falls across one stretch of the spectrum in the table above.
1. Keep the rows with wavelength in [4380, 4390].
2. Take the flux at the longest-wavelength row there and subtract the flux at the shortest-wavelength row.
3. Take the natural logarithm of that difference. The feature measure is 0.0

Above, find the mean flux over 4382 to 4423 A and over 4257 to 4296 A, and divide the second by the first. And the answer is 0.829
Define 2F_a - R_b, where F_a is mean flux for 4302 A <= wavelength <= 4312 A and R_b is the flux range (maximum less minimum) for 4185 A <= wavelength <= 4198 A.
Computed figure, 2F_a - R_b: 16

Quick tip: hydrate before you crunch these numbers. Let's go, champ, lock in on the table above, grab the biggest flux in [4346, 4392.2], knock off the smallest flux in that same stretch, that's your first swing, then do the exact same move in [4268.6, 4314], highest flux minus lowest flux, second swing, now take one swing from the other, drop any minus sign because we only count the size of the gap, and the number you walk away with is 0.35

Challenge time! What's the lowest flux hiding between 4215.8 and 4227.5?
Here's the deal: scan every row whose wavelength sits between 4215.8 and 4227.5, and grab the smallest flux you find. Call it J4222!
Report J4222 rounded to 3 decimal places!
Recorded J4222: 8.863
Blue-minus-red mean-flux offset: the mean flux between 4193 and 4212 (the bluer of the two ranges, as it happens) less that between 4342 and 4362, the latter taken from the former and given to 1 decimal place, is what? -2.3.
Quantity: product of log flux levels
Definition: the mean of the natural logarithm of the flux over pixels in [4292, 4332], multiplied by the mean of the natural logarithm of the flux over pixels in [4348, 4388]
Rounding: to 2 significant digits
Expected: 6.2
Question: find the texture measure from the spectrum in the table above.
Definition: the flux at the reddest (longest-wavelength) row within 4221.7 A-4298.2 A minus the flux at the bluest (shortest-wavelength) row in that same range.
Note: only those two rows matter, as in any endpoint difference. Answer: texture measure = -1.0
